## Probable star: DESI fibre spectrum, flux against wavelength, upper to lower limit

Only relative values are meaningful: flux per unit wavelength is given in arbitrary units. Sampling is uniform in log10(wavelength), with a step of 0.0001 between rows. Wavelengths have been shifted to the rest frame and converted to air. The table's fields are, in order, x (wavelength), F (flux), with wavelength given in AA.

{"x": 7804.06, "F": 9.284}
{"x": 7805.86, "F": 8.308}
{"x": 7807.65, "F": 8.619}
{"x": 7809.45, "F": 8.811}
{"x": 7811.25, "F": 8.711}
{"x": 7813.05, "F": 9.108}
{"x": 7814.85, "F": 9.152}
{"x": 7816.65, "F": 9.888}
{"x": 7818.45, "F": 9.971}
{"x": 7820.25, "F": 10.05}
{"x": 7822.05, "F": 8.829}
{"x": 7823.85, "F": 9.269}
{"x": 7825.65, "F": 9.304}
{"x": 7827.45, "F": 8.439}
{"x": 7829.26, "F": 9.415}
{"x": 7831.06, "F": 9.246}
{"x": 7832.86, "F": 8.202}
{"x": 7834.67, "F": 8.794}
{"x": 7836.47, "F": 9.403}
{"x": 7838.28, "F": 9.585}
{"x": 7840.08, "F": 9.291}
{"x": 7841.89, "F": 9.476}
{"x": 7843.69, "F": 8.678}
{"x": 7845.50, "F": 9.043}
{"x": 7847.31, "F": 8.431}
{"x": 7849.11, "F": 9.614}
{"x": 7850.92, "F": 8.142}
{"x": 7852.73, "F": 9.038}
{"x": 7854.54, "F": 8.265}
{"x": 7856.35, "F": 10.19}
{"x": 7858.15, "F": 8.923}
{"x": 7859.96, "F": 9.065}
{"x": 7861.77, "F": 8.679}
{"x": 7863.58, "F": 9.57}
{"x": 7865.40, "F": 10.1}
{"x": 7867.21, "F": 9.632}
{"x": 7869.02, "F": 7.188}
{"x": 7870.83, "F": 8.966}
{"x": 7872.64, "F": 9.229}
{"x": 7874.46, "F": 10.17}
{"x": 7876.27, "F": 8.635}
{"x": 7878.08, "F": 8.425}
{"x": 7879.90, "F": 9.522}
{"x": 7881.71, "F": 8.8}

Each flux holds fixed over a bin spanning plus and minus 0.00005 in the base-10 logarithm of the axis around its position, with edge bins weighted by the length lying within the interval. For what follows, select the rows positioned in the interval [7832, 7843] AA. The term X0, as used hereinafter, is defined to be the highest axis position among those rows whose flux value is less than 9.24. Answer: 7834.67 AA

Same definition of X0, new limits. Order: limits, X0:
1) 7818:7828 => 7827.45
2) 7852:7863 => 7861.77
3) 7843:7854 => 7852.73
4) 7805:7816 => 7814.85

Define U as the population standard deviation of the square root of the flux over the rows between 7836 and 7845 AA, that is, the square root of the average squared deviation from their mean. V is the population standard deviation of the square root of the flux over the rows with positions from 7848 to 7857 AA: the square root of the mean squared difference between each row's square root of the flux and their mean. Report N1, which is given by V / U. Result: 2.5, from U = 0.053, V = 0.130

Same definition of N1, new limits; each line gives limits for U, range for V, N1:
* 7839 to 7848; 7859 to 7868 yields 1.2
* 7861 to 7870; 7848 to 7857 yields 0.7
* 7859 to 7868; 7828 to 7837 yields 1.0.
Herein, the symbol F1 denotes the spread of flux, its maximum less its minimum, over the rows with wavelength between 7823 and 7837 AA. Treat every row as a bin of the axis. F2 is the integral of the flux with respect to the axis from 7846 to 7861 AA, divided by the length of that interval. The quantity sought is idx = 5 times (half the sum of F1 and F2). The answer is 25.4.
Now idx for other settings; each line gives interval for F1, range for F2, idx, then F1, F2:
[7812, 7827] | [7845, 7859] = 25.4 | 1.22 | 8.96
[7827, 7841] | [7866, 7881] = 25.9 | 1.38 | 9.00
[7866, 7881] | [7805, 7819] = 30.1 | 2.98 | 9.05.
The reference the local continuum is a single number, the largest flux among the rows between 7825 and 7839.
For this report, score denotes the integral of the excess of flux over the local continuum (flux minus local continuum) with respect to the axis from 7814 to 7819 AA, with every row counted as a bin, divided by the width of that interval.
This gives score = 0.07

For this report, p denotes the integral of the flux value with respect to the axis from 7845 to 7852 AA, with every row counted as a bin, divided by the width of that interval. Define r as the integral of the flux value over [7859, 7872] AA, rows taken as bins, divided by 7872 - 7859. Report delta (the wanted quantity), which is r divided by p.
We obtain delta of 1.03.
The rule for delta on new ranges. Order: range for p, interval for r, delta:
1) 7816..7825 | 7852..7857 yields 0.95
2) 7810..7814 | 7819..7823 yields 1.07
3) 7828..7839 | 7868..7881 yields 0.98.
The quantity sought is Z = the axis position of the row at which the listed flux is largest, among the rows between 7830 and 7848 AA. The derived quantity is 7838.28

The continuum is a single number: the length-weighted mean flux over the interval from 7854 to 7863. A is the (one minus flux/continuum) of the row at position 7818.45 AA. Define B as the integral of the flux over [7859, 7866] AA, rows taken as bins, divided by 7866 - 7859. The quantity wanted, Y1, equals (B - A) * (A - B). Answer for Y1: -88.4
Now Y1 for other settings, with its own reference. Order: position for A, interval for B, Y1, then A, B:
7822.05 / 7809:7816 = -80.2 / 0.03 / 9.0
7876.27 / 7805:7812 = -73.4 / 0.05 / 8.6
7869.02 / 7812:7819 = -86.1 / 0.21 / 9.5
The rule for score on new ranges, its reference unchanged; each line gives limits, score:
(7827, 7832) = -0.50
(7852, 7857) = -0.47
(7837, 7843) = -0.16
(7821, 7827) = -0.48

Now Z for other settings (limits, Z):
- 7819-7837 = 7820.25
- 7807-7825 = 7820.25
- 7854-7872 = 7856.35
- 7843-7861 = 7856.35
